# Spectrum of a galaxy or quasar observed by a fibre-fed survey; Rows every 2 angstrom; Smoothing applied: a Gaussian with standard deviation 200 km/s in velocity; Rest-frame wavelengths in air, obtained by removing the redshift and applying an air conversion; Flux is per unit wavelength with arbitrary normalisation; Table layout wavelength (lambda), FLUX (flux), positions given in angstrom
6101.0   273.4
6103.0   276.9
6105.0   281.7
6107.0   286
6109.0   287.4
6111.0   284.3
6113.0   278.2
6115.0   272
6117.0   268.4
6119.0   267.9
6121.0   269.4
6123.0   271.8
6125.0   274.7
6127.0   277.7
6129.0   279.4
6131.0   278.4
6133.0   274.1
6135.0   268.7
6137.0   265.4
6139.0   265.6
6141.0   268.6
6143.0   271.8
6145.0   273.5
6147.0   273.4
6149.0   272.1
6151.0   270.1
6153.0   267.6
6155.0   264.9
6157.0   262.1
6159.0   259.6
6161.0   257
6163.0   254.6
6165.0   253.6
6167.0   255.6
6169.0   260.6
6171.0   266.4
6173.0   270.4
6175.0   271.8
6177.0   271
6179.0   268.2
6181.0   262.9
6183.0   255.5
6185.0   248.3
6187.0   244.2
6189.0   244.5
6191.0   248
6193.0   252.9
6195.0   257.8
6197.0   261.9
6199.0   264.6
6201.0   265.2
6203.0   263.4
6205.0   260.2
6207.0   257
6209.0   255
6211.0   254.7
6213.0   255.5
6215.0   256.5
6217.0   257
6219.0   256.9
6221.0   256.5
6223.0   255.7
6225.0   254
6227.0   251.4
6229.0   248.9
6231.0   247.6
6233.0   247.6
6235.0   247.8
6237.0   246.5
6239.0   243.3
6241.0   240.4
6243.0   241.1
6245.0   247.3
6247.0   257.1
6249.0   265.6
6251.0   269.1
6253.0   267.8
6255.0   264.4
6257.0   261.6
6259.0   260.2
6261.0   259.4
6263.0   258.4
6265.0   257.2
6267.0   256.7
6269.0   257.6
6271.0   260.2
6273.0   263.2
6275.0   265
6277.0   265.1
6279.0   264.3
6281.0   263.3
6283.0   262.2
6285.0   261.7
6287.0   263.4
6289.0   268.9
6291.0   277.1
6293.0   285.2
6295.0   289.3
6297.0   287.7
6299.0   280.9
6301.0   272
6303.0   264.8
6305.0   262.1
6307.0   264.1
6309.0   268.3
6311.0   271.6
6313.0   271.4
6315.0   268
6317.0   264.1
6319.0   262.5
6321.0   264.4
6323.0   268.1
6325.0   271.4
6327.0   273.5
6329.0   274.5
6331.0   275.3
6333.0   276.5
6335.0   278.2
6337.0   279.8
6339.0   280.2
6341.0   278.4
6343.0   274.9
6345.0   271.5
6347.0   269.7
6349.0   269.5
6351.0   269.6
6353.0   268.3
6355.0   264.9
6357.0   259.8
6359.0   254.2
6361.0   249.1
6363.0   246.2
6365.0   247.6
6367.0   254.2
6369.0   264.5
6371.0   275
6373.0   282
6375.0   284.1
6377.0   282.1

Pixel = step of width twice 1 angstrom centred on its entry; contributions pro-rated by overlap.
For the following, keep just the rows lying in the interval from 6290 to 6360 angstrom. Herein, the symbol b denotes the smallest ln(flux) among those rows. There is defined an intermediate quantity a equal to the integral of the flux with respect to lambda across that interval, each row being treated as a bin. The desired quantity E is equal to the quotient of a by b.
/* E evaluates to 3435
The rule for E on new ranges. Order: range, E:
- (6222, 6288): 3092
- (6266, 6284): 850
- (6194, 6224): 1400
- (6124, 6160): 1751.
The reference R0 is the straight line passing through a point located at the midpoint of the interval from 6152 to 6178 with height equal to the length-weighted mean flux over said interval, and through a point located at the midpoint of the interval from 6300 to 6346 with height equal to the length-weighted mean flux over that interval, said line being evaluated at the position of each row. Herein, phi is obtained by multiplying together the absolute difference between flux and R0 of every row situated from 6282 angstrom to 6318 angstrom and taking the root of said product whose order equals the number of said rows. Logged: 4.6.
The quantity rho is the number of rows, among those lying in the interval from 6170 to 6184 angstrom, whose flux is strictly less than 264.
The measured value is 2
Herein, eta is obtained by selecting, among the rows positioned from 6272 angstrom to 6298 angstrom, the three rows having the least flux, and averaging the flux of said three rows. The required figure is 262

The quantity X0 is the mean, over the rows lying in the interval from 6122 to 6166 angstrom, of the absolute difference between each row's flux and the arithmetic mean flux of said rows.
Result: 5.9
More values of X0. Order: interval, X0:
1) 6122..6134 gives 2.5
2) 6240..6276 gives 5.8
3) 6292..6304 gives 7.7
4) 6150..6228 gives 5.7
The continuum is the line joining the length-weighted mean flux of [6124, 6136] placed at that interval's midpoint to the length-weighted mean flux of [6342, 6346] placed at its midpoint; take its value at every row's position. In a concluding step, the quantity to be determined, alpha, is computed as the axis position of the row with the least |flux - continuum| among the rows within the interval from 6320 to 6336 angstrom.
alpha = 6327.0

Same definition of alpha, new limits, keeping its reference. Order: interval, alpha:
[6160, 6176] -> 6175.0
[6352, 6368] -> 6353.0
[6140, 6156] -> 6145.0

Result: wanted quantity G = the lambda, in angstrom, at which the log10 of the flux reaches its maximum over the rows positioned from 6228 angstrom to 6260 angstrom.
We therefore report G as 6251.0 angstrom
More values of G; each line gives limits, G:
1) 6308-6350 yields 6339.0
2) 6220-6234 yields 6221.0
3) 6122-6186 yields 6129.0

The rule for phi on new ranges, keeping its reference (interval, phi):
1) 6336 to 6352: 3.5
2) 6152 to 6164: 2.6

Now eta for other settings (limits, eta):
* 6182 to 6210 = 246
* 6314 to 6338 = 264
